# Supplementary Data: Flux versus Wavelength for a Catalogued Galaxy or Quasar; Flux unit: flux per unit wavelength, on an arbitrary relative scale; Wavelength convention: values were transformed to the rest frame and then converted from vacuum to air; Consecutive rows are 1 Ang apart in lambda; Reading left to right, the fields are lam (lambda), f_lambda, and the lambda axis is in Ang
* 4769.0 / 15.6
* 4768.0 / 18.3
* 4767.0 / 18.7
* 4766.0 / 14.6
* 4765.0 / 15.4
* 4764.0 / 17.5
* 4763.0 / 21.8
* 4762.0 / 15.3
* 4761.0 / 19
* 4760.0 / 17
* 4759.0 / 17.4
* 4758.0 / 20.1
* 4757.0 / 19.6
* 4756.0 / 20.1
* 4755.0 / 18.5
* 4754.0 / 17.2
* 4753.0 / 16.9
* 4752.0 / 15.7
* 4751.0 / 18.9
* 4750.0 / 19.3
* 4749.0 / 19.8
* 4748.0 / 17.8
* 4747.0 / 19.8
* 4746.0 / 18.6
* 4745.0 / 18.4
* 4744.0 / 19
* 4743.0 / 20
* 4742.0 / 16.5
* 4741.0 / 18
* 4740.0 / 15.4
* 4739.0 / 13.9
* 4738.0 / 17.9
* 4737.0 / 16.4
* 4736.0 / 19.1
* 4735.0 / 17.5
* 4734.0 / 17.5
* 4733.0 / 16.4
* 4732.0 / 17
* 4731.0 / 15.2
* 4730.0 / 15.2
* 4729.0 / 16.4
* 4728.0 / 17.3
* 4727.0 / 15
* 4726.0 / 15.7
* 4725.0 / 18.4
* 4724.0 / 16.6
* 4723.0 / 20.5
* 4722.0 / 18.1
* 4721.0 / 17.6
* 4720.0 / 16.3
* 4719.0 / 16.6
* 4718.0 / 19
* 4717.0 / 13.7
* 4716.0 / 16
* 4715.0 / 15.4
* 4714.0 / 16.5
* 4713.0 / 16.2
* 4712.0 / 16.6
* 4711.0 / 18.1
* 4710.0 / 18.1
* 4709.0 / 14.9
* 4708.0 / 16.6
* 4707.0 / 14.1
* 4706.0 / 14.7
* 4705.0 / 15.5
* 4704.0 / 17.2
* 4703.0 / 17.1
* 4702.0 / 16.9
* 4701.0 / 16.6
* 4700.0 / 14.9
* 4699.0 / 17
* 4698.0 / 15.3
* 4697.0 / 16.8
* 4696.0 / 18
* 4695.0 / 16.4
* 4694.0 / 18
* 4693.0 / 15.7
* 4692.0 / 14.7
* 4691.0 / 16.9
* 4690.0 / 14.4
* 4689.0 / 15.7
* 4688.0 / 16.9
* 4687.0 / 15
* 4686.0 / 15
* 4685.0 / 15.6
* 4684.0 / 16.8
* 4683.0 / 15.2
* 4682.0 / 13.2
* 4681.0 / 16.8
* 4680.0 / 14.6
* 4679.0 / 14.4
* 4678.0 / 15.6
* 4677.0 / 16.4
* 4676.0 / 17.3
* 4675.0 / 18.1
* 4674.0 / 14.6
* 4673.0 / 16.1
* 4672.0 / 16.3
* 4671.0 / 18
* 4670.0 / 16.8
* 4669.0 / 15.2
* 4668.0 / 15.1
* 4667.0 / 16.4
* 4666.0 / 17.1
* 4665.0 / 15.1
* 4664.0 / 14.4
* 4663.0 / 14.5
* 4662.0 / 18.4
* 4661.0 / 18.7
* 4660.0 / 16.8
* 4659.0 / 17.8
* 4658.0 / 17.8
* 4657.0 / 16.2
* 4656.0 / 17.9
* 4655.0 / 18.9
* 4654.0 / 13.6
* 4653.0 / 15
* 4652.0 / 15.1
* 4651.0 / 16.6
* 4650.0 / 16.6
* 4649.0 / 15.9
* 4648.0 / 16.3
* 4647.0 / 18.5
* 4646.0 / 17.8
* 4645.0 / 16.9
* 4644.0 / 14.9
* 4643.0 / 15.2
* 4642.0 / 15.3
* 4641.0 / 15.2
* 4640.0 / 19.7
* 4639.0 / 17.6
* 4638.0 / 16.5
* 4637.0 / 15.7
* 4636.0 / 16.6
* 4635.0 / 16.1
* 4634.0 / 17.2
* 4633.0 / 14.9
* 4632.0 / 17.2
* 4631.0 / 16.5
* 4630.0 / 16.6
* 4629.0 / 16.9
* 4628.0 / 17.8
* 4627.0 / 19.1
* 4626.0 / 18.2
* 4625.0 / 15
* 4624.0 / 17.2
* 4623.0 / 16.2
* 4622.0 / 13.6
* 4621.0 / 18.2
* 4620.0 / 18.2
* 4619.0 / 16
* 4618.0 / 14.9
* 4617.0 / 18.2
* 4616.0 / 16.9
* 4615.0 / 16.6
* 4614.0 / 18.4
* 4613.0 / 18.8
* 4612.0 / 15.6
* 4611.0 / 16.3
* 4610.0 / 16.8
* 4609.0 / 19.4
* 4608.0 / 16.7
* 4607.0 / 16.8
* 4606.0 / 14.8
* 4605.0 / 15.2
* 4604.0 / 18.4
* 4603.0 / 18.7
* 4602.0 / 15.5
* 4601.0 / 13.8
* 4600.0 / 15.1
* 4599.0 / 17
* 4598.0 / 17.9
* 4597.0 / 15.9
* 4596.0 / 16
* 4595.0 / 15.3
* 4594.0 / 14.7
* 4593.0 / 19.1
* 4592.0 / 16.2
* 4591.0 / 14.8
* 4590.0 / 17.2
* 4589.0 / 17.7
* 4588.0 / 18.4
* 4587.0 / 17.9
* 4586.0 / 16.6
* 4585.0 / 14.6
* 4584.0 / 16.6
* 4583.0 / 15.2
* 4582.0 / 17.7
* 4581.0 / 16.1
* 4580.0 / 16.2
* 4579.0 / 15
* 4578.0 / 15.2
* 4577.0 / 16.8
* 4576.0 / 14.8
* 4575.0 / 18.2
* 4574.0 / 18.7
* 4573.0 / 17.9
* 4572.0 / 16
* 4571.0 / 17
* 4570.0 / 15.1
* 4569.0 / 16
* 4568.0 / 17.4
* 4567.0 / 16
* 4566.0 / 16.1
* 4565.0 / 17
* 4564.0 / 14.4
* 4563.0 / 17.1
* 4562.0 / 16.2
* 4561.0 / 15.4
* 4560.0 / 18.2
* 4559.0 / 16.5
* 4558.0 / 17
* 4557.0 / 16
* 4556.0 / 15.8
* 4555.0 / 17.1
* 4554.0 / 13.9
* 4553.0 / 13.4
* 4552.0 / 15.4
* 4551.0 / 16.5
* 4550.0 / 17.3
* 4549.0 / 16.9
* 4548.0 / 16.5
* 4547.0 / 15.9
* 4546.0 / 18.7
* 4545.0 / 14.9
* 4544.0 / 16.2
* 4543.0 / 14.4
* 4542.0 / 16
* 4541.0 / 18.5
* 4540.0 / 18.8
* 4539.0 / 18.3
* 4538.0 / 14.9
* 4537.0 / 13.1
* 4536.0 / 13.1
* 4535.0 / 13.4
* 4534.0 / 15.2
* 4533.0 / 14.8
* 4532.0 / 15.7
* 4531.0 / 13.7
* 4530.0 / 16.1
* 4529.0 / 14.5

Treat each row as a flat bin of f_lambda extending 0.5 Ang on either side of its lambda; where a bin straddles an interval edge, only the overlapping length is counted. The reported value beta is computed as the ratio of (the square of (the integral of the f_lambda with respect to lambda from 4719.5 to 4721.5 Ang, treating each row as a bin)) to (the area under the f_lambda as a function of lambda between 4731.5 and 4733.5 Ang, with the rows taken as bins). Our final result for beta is 34.4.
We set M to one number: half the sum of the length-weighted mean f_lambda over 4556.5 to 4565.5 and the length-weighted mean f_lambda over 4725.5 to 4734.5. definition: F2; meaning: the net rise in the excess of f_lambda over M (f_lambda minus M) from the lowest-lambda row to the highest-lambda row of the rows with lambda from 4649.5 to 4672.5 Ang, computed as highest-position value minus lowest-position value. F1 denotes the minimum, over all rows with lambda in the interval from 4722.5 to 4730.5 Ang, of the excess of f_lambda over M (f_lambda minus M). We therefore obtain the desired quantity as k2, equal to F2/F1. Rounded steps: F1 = -1.3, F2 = -0.3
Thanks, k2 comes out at 0.23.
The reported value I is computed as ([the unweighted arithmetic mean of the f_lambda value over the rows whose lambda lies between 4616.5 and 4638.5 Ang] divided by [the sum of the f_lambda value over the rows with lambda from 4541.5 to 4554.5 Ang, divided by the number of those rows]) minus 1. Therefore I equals 0.052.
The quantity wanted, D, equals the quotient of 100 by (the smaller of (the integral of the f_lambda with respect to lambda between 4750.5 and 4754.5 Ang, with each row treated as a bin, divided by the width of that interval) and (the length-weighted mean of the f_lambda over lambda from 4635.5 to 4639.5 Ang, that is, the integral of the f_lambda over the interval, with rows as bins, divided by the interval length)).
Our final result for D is 6.02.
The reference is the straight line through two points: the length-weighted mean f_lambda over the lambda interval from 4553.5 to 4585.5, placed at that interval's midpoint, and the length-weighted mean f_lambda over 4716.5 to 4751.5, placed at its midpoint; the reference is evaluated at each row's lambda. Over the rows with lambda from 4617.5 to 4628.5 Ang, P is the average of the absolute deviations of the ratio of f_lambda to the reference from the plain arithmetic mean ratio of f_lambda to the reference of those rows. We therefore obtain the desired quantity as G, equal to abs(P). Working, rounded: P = 0.088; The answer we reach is 0.088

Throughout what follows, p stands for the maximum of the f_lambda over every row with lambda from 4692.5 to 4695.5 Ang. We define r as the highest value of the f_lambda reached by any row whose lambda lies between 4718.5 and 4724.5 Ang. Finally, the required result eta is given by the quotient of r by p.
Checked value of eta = 1.14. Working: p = 18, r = 20.5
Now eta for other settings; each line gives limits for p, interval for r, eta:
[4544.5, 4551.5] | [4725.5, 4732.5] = 0.93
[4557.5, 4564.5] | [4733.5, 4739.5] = 1.05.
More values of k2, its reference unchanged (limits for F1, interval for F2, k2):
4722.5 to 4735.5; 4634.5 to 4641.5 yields 0.69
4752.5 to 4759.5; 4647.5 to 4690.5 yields -3.20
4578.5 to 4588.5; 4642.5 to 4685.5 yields -0.23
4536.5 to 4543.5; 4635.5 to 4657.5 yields 0.12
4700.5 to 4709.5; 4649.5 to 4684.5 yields -0.09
